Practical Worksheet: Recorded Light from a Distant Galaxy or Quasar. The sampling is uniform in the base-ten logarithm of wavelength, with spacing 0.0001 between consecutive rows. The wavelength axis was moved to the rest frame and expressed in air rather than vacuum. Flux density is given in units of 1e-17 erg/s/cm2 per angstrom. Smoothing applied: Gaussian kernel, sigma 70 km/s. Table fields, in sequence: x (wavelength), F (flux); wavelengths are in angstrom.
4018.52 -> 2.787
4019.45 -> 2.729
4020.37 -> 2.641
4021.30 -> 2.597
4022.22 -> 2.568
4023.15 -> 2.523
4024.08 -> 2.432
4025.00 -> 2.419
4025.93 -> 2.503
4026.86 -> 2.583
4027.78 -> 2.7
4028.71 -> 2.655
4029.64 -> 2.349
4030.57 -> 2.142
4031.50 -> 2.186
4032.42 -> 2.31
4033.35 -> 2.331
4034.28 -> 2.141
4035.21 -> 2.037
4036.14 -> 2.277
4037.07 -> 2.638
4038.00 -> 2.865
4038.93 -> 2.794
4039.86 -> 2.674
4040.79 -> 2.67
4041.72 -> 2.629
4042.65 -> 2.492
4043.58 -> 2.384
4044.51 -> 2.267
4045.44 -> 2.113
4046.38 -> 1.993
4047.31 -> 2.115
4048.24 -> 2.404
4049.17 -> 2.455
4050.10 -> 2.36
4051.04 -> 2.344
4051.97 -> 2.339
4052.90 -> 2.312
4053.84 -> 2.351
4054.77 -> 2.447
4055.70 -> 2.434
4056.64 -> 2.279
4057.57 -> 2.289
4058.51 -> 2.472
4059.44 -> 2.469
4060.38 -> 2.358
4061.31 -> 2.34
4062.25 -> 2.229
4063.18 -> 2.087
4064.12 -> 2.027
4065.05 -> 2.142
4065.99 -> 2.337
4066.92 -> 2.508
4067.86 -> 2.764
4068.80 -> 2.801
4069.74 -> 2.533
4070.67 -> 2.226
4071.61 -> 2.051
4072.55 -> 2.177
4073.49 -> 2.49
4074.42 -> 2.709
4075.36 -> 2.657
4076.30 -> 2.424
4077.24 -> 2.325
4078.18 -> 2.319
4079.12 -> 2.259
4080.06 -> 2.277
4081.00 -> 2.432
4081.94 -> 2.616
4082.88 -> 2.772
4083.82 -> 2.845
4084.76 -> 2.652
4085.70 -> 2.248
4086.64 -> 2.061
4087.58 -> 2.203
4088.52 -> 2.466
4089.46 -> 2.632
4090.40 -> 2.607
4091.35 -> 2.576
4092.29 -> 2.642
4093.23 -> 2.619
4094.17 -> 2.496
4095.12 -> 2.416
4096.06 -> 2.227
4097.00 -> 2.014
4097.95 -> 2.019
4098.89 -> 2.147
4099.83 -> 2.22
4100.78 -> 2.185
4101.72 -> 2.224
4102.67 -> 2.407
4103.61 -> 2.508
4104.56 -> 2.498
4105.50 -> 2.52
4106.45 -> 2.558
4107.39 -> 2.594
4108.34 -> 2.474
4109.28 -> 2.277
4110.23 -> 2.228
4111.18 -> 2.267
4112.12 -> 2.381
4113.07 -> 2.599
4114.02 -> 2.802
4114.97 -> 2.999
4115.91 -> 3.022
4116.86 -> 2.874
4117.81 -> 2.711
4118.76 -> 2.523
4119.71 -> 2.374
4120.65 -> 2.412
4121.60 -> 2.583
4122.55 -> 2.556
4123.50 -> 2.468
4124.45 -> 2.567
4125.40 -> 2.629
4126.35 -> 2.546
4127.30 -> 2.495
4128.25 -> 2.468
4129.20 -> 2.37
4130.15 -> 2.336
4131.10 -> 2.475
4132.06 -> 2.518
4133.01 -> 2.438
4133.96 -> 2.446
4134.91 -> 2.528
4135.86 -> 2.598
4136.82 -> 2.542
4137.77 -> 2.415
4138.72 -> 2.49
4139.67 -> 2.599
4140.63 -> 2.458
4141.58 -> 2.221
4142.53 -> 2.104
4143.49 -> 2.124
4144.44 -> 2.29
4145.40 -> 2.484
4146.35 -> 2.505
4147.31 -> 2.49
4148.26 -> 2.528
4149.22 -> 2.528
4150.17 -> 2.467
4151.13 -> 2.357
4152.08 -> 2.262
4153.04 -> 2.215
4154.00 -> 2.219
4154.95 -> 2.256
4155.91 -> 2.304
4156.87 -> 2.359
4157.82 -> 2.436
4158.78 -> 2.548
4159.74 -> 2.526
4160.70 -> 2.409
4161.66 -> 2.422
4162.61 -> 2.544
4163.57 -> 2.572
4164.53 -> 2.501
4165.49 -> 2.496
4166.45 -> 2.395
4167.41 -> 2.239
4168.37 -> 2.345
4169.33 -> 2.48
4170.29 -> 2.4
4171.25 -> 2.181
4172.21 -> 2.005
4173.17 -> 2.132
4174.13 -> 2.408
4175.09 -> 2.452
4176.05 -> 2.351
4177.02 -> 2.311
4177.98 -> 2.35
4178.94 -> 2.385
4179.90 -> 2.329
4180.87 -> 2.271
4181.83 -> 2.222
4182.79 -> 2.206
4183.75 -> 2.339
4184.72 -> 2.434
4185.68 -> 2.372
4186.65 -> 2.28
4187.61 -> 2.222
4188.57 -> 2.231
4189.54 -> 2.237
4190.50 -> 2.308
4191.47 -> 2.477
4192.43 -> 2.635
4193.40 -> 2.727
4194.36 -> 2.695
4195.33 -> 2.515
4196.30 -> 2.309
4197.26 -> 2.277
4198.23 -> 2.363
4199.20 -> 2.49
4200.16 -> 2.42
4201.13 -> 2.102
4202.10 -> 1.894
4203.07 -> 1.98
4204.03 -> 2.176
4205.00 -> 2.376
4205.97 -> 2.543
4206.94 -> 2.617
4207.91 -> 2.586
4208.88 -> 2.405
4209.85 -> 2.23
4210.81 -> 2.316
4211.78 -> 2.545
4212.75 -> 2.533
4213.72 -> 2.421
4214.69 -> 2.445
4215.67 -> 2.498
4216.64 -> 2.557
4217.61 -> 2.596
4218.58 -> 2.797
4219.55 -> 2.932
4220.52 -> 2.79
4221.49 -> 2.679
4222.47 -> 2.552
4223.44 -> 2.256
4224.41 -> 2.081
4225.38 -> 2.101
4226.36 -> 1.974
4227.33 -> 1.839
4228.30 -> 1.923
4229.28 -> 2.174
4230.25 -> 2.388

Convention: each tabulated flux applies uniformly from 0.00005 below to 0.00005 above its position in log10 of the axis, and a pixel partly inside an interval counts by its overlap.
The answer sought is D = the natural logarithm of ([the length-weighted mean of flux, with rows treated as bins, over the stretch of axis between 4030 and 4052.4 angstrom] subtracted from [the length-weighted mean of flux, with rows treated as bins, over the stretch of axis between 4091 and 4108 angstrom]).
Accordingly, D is -4.8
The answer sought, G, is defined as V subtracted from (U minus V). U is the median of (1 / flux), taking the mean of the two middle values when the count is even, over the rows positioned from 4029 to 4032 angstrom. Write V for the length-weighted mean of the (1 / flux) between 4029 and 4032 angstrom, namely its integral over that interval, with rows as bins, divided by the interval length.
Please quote -0.434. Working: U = 0.457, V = 0.446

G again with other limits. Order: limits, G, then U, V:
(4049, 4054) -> -0.423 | 0.426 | 0.424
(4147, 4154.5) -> -0.429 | 0.415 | 0.422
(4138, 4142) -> -0.417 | 0.404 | 0.411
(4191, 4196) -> -0.391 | 0.380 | 0.385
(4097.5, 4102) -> -0.472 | 0.458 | 0.465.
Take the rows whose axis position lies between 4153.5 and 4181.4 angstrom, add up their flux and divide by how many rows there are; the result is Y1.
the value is 2.37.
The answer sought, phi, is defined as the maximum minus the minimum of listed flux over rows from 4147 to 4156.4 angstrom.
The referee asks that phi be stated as 0.31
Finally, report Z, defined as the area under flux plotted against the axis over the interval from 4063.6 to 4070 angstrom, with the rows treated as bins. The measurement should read 15.6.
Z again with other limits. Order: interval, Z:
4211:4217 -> 14.9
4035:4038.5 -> 8.7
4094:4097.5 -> 7.9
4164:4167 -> 7.4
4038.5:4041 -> 6.8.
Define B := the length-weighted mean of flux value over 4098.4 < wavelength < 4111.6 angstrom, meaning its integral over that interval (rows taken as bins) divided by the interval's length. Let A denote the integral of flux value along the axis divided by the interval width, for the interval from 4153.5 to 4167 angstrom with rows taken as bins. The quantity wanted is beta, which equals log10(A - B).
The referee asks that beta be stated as -1.21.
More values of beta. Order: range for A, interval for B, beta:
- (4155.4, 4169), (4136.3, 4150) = -1.69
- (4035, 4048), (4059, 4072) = -1.08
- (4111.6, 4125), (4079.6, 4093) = -0.89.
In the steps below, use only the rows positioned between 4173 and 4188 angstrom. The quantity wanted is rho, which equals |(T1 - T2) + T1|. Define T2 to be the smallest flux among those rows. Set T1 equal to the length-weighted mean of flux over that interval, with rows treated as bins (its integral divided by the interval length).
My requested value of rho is 2.509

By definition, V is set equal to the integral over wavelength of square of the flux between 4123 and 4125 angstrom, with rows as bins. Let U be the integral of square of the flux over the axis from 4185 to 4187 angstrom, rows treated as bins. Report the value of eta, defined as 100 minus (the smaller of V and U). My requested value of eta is 89.1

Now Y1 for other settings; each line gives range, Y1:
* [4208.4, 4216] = 2.42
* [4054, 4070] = 2.38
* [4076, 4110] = 2.41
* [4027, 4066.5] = 2.36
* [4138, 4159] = 2.37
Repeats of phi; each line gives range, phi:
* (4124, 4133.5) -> 0.29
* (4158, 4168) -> 0.33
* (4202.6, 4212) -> 0.64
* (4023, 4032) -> 0.56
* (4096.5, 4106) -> 0.51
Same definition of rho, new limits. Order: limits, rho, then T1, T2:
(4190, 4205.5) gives 2.824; 2.36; 1.894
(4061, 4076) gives 2.735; 2.38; 2.027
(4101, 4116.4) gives 2.812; 2.52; 2.224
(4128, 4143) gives 2.772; 2.44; 2.104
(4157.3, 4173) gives 2.797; 2.40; 2.005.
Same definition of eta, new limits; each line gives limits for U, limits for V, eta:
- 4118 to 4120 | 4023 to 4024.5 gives 90.9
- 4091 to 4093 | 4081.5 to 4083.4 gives 86.3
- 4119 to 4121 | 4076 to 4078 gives 88.8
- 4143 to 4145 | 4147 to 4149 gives 90.2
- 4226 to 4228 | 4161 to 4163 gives 92.7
